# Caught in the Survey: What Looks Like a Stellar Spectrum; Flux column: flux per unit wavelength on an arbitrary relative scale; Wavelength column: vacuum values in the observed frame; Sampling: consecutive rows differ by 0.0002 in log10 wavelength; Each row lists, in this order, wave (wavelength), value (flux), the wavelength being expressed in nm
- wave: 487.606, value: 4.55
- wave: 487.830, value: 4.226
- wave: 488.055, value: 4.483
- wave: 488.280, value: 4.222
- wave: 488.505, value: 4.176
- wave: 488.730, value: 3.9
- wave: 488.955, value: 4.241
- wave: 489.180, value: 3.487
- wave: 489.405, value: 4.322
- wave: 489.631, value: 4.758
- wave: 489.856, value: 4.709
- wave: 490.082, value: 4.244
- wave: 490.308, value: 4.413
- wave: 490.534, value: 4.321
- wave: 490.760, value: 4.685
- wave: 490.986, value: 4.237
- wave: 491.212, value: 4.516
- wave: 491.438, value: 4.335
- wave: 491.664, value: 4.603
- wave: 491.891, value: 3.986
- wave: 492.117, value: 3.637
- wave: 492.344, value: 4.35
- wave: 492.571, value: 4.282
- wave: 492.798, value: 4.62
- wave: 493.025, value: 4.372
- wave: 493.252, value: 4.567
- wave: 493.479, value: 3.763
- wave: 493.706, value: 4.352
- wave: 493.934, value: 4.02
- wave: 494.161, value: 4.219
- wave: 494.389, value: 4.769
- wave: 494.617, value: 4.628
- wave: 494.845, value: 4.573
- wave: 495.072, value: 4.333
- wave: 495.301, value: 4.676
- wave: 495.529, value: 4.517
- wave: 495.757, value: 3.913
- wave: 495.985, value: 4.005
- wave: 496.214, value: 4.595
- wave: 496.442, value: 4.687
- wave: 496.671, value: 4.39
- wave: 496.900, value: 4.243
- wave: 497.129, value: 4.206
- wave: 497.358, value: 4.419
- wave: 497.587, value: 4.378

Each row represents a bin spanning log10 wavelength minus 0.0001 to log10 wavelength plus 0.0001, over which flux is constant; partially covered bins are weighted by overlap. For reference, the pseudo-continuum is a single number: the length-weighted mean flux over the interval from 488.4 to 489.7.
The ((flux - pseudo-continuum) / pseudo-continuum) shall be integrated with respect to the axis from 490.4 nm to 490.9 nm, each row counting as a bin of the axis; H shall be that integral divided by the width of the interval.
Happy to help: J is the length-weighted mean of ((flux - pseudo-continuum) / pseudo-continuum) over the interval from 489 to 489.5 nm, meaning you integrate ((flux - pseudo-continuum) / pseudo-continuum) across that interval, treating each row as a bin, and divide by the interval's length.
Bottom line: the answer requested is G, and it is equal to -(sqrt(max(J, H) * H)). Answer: -0.087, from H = 0.087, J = -0.05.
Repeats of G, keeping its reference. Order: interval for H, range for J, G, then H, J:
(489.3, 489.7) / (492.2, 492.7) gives -0.095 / 0.095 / 0.04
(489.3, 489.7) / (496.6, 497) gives -0.095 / 0.095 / 0.04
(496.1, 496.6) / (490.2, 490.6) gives -0.119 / 0.119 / 0.06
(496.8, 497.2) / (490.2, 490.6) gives -0.038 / 0.024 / 0.06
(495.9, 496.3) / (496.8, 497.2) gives -0.042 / 0.042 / 0.02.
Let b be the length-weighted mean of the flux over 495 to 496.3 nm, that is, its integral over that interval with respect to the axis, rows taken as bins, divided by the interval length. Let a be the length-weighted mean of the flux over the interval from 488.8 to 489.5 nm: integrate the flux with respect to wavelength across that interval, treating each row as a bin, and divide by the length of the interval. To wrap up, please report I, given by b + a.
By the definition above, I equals 8.3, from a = 4.01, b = 4.33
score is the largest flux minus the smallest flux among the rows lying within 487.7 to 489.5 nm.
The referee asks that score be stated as 1.00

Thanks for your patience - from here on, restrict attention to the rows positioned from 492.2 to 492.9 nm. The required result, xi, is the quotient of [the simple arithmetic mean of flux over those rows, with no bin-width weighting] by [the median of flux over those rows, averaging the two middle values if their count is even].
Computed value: 1.02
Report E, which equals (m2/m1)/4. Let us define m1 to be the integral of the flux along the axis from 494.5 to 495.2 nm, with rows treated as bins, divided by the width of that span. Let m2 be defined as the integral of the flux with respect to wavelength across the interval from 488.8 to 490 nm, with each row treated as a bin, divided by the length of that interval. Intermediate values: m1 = 4.51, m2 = 4.289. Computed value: 0.238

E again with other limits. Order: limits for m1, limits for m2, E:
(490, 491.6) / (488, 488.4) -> 0.246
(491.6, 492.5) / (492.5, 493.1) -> 0.269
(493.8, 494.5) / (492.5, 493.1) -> 0.256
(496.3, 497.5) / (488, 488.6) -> 0.243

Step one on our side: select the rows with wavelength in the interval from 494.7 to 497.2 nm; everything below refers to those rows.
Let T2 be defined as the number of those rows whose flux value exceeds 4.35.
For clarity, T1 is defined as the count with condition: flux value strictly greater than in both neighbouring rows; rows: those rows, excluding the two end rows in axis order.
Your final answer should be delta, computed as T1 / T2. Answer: 0.3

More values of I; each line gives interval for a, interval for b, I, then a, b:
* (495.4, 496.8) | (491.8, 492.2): 8.2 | 4.35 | 3.82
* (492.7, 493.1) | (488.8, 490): 8.8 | 4.50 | 4.29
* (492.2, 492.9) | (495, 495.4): 8.9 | 4.38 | 4.51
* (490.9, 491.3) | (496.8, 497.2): 8.6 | 4.38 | 4.22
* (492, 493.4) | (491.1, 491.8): 8.8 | 4.29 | 4.47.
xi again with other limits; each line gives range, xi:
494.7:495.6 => 1.00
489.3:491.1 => 1.02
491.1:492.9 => 0.99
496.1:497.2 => 1.01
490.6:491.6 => 1.00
